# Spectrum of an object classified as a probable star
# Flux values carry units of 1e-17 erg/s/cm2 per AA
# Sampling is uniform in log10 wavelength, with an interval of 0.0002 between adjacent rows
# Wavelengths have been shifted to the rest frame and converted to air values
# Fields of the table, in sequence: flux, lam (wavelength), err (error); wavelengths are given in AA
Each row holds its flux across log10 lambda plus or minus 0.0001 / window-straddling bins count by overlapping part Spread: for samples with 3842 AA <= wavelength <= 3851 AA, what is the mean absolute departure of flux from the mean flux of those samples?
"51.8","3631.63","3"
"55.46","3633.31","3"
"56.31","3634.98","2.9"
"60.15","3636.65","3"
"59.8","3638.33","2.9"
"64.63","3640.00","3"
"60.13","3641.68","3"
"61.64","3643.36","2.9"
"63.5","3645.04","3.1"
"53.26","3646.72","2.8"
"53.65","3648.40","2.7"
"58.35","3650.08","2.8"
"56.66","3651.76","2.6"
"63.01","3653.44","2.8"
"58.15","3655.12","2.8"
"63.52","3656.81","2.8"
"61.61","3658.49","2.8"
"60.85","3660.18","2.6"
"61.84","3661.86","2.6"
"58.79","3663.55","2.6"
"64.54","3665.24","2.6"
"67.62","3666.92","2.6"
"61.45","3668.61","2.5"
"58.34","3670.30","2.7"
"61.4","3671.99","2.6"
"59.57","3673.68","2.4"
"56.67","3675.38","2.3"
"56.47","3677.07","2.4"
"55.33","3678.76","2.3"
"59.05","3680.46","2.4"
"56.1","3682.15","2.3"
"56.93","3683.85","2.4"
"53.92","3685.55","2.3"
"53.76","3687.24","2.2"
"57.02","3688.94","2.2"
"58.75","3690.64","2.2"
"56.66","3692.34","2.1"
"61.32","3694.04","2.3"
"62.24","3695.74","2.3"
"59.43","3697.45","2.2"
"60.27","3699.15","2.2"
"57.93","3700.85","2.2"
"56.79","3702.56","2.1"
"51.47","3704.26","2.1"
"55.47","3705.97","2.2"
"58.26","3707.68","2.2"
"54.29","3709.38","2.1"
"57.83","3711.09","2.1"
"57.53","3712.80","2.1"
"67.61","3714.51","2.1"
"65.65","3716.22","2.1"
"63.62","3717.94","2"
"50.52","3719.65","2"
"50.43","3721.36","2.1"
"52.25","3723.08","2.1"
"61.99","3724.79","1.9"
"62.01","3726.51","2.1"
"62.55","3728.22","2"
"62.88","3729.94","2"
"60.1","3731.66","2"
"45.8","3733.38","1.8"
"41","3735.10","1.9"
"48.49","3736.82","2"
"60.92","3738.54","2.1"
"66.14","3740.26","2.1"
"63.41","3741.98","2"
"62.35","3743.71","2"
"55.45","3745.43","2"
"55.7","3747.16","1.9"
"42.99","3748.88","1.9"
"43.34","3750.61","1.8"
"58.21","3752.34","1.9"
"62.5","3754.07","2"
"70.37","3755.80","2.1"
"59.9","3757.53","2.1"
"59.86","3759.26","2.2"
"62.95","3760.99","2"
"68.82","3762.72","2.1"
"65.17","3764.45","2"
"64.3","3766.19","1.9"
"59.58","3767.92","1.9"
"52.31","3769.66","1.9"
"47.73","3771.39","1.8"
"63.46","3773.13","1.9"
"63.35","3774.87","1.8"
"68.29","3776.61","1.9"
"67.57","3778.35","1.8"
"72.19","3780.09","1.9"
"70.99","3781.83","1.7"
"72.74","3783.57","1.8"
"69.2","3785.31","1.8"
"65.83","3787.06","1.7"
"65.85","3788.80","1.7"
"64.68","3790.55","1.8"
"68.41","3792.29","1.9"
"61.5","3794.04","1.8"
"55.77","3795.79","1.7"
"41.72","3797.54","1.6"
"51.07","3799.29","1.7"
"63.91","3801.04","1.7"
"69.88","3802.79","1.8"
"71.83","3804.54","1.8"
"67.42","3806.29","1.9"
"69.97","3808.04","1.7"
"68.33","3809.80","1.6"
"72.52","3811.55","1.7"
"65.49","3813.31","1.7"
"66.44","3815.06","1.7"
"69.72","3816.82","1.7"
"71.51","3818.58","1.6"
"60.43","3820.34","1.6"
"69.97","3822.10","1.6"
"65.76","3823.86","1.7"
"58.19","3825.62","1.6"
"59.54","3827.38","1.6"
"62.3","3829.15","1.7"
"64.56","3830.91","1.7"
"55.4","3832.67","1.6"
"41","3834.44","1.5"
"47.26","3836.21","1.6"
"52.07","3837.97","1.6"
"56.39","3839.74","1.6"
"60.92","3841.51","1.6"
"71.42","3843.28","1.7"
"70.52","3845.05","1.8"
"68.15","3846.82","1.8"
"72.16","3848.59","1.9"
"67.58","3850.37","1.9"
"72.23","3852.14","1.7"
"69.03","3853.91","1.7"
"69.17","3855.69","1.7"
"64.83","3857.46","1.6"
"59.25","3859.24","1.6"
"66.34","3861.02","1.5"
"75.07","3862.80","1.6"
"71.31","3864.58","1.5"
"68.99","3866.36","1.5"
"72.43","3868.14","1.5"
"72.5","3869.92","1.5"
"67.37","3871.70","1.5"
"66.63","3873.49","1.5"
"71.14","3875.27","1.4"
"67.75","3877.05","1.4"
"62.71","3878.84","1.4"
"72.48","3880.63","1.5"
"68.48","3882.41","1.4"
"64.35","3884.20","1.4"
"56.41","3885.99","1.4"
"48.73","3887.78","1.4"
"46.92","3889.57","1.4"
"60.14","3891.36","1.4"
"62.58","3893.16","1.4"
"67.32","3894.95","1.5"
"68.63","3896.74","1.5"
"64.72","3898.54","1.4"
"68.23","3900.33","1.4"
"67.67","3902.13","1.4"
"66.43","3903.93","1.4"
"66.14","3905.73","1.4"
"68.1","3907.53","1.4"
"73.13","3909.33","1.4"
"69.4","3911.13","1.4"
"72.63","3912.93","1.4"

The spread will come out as 1.7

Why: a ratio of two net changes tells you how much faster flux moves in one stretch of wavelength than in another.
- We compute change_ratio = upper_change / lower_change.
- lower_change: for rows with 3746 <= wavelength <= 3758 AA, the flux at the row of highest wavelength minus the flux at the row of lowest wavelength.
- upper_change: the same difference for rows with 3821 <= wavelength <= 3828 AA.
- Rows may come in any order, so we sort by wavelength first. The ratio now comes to -2.5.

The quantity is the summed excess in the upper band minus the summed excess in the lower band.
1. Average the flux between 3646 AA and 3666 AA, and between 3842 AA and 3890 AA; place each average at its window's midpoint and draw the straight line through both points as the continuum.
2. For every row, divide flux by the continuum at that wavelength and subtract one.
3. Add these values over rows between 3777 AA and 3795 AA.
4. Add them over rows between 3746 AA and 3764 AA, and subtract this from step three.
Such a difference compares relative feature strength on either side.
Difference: 1.3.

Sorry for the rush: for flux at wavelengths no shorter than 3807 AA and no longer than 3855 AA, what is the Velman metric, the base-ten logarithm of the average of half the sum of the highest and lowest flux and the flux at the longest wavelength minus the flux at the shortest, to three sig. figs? 1.45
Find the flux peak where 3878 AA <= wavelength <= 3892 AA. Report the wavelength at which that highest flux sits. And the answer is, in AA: 3880.63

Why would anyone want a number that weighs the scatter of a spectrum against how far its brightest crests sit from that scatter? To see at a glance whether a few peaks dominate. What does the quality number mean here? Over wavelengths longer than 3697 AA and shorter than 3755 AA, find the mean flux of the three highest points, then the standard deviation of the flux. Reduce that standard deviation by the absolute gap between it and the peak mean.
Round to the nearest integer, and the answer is -53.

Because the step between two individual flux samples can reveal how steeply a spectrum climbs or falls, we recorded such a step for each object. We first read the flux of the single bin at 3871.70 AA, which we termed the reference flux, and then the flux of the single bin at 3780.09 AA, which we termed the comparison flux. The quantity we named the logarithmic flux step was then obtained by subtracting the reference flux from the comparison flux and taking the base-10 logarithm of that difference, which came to 0.68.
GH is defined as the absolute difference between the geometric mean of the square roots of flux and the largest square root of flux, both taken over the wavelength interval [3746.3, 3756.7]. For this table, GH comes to 1.00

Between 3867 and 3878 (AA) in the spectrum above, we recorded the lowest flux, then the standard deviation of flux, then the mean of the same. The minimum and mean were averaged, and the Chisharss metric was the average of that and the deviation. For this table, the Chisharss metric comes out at 35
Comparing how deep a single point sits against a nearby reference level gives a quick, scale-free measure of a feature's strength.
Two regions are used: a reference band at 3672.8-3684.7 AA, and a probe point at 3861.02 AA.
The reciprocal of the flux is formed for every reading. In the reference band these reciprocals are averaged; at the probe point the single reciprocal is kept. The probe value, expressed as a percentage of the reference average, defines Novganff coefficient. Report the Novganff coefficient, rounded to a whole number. 86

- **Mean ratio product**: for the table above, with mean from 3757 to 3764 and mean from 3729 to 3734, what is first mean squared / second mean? 70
